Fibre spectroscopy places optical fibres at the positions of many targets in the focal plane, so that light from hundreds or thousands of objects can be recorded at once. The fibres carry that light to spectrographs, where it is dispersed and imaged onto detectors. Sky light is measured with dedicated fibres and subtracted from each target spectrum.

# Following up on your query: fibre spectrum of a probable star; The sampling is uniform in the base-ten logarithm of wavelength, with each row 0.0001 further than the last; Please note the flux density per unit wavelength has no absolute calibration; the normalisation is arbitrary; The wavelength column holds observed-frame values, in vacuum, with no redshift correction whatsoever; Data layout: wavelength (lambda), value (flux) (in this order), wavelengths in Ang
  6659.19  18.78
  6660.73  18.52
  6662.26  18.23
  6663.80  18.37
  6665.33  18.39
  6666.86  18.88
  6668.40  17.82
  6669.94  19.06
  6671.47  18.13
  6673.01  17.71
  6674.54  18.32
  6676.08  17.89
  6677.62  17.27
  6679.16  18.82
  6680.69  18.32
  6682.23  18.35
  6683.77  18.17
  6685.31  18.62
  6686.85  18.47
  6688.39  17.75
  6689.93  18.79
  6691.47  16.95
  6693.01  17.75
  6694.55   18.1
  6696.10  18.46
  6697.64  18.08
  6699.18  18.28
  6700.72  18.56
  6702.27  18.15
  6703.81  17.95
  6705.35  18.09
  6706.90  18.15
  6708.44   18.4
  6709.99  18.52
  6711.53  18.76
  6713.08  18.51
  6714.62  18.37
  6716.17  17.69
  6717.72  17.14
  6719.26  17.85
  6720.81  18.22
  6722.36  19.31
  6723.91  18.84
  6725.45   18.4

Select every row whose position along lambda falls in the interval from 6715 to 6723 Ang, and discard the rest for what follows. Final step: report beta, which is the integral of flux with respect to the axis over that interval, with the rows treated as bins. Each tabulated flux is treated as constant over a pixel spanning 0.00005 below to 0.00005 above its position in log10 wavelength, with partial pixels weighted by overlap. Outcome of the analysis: 144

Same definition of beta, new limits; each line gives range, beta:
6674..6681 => 127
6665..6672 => 129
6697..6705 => 146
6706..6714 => 148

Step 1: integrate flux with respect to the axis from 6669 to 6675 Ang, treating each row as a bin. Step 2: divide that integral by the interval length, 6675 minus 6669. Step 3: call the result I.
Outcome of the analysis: 18.30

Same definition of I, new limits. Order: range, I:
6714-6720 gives 17.75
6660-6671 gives 18.47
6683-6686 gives 18.38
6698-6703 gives 18.30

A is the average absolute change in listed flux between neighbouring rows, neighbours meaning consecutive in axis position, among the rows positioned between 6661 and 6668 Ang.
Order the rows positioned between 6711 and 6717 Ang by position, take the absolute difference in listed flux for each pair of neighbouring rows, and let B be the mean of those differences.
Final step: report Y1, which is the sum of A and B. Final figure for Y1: 0.57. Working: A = 0.22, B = 0.36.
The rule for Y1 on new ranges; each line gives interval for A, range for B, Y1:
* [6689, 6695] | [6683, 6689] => 1.44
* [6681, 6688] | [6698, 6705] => 0.56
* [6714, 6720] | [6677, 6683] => 1.34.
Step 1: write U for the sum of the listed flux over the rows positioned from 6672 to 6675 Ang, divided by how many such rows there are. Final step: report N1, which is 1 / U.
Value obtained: 0.0555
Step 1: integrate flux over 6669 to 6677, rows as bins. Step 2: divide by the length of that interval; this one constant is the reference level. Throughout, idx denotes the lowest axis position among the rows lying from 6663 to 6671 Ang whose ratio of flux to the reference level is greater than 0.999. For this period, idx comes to 6663.80 Ang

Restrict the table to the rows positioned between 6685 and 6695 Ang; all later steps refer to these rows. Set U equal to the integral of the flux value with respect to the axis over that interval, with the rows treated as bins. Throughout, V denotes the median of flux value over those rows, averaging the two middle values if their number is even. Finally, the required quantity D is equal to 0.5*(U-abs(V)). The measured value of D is 81.1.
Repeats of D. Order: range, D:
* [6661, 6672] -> 92.2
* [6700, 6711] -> 91.4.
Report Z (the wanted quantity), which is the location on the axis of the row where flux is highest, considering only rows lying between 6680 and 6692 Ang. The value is 6689.93 Ang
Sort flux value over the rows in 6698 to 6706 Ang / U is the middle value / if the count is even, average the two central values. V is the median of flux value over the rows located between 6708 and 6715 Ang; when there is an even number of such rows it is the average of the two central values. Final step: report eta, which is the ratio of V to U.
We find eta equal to 1.020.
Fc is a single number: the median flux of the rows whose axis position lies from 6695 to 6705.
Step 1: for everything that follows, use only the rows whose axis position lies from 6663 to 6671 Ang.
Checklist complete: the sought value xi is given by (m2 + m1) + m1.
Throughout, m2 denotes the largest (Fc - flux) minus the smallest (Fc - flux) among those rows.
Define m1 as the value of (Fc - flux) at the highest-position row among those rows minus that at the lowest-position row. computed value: 0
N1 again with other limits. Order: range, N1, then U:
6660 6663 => 0.0544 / 18.4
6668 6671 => 0.0542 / 18.4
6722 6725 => 0.0524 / 19.1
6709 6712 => 0.0536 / 18.6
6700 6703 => 0.0545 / 18.4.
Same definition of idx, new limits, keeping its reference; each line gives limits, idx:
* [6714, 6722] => 6714.62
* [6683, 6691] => 6685.31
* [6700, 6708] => 6700.72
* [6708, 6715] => 6708.44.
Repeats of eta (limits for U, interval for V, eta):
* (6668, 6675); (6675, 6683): 1.010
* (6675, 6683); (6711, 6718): 1.003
